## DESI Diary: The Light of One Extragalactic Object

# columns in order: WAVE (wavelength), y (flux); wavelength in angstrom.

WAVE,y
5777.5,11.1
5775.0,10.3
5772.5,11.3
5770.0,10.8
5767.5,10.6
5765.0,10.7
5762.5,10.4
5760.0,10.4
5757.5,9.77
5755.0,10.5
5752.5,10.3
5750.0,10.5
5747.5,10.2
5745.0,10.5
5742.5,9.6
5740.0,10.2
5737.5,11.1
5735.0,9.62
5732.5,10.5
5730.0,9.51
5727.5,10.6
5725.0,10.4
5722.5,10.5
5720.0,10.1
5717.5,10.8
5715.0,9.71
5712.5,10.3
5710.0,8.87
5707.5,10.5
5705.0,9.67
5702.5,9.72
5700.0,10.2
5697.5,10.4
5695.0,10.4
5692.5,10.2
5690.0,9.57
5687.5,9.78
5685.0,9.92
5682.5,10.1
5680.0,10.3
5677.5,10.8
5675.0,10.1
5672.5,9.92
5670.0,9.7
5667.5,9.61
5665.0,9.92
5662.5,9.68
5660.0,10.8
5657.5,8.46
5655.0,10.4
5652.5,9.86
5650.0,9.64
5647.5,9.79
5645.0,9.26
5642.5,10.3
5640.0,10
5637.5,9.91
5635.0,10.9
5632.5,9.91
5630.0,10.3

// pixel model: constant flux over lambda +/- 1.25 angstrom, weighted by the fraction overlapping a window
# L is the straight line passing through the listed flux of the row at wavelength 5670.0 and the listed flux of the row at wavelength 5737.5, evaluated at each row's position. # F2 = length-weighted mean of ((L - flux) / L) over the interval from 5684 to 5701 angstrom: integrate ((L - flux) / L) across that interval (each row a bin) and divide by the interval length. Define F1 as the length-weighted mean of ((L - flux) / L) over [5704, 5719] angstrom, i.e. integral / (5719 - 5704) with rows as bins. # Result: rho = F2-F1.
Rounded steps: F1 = 0.05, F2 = 0.010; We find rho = -0.05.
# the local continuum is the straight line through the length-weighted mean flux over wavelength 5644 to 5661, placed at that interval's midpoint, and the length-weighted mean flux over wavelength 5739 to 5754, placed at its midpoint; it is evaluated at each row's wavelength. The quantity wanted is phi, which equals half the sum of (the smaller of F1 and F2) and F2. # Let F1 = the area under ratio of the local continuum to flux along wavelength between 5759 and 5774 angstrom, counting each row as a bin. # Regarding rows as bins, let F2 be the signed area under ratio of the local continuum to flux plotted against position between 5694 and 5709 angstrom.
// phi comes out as 14.7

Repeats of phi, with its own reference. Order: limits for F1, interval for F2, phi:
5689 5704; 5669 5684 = 14.6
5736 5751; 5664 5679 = 14.8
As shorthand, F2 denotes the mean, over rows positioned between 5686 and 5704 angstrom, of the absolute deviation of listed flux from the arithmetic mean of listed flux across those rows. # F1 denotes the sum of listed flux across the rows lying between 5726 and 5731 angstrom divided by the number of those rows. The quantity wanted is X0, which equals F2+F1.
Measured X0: 10.4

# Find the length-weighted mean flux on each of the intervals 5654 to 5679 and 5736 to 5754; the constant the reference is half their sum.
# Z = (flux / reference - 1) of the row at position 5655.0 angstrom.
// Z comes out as 0.03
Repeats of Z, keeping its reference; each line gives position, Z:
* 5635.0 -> 0.08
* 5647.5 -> -0.03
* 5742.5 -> -0.05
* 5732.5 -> 0.04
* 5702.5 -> -0.04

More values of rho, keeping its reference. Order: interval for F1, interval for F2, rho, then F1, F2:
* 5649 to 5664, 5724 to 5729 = 0.08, -0.04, 0.038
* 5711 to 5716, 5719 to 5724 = -0.02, 0.06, 0.042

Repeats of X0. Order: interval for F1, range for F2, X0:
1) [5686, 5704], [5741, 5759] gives 10.3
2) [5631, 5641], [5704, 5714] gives 10.7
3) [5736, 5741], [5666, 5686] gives 10.9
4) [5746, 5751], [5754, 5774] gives 10.6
